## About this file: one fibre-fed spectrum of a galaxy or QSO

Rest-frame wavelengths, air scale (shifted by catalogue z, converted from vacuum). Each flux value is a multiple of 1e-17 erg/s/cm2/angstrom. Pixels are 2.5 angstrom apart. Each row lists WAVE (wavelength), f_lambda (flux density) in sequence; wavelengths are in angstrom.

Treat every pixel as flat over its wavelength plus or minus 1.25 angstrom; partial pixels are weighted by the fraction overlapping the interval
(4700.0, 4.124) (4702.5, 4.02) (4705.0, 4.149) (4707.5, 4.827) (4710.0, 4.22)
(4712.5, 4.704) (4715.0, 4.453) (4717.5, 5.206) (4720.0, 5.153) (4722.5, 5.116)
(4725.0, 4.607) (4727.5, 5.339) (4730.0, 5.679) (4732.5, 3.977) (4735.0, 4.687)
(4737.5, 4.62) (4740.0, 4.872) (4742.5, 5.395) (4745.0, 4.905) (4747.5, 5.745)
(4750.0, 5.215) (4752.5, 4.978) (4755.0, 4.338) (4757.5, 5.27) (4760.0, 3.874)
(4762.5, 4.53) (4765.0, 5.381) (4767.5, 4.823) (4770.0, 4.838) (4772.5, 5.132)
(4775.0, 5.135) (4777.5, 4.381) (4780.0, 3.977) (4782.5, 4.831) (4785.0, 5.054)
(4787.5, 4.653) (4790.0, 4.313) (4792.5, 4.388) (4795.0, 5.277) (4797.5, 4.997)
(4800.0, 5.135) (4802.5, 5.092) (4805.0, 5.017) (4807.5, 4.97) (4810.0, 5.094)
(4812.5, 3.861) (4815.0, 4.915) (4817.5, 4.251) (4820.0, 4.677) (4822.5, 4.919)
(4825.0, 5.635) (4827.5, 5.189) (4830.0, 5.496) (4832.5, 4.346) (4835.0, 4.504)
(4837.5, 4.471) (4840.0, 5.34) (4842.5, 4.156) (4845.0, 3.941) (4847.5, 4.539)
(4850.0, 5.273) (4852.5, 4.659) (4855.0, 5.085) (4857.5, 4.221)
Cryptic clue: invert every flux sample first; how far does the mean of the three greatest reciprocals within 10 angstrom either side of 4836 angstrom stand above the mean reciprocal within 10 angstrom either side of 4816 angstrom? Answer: 0.030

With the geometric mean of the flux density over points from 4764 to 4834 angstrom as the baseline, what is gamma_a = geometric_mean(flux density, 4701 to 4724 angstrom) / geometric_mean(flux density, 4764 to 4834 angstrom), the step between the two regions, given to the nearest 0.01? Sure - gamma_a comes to 0.96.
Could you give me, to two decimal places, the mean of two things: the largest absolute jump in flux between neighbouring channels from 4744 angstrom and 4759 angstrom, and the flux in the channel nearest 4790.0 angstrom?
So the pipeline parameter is 2.62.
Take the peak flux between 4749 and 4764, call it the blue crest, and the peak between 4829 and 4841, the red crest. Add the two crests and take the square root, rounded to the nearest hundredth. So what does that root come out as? 3.28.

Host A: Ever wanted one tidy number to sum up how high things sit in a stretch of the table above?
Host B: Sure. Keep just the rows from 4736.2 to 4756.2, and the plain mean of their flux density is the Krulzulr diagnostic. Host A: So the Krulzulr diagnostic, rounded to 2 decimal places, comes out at 5.01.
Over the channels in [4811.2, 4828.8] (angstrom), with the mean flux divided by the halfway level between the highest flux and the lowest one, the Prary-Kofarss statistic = 1.01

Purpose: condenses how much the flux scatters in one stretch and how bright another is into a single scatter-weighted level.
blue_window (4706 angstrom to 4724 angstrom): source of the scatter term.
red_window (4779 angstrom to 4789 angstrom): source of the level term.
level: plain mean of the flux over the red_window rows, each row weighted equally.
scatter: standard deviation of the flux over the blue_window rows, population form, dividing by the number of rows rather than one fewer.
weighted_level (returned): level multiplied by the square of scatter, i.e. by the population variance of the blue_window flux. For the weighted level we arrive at 0.57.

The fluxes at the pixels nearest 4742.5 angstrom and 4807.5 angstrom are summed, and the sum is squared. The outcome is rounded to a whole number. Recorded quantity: 107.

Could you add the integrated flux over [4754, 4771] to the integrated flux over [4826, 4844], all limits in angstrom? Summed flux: 166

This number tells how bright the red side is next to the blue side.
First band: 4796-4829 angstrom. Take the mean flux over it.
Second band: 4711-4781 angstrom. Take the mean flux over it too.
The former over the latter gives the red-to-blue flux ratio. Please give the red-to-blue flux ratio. 1.01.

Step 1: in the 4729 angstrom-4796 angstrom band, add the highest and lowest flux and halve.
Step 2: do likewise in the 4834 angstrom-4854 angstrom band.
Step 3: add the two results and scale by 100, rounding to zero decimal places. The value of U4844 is 945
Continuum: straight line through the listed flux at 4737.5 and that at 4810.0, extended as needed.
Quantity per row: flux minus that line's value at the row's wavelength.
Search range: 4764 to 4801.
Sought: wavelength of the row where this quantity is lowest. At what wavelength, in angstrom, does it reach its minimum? 4780.0 angstrom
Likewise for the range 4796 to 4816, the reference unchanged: 4812.5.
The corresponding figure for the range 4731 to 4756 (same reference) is 4732.5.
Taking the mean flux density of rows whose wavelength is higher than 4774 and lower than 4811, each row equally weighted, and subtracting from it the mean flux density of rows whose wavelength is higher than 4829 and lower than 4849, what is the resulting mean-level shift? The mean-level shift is 0.22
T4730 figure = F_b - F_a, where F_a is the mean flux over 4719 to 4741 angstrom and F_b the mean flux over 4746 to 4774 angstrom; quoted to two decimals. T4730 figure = 0.03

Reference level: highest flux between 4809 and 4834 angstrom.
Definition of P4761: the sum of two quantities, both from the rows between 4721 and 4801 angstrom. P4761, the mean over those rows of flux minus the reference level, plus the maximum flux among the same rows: 4.97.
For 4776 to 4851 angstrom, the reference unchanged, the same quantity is 4.76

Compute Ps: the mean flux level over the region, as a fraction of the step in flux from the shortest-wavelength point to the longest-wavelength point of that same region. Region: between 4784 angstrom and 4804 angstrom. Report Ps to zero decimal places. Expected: 128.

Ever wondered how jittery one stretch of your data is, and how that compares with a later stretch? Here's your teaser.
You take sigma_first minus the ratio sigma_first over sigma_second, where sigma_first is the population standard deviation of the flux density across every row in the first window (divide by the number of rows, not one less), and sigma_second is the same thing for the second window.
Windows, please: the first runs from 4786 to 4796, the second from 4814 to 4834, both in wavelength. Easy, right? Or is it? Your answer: -0.43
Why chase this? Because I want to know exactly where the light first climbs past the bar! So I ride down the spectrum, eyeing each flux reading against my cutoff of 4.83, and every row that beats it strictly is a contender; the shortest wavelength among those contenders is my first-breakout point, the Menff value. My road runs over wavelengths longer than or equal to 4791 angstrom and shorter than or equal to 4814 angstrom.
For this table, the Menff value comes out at 4795.0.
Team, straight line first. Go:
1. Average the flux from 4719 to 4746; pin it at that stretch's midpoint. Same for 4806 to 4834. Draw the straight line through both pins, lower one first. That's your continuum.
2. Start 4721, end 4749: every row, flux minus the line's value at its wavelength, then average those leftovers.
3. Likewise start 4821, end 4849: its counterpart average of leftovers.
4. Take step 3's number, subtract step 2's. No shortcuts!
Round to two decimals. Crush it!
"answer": -0.12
